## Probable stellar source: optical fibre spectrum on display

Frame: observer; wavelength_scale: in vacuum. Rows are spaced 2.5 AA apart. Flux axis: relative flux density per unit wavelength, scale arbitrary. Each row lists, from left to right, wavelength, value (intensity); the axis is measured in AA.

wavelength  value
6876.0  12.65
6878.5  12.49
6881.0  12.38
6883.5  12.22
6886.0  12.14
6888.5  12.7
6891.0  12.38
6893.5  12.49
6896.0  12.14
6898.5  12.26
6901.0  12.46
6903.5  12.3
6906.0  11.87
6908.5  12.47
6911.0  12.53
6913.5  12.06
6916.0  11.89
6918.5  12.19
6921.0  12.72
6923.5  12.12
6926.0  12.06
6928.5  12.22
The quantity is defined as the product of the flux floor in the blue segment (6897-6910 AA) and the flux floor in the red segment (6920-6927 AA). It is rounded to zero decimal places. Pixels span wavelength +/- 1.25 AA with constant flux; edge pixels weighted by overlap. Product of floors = 143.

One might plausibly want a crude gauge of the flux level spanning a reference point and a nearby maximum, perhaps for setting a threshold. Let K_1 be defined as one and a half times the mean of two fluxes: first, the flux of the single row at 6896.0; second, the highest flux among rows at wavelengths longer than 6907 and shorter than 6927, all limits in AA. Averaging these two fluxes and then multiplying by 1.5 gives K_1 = 18.6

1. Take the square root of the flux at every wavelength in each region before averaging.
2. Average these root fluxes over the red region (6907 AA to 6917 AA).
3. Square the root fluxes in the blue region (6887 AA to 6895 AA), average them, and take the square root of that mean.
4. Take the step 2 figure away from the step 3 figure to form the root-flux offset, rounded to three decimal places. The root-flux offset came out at 0.041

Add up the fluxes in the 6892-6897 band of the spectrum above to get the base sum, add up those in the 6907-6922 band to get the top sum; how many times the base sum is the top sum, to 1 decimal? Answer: 3.0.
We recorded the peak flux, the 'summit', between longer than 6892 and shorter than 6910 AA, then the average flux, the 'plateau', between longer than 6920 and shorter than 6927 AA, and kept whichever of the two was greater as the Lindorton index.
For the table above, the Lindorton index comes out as 12.49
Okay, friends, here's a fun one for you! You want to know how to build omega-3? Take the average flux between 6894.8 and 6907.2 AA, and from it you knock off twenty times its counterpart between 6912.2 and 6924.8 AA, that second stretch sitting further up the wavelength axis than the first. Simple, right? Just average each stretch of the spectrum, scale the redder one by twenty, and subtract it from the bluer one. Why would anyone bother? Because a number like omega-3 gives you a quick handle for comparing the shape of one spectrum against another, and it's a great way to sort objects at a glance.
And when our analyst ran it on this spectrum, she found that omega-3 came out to -231.7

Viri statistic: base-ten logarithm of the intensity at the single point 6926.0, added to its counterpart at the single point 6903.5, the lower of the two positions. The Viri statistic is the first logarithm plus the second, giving 2.17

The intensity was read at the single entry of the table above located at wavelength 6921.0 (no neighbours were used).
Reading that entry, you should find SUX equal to 12.72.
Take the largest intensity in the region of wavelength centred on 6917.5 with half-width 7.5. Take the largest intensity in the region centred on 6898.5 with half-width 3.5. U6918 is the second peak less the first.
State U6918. -0.26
